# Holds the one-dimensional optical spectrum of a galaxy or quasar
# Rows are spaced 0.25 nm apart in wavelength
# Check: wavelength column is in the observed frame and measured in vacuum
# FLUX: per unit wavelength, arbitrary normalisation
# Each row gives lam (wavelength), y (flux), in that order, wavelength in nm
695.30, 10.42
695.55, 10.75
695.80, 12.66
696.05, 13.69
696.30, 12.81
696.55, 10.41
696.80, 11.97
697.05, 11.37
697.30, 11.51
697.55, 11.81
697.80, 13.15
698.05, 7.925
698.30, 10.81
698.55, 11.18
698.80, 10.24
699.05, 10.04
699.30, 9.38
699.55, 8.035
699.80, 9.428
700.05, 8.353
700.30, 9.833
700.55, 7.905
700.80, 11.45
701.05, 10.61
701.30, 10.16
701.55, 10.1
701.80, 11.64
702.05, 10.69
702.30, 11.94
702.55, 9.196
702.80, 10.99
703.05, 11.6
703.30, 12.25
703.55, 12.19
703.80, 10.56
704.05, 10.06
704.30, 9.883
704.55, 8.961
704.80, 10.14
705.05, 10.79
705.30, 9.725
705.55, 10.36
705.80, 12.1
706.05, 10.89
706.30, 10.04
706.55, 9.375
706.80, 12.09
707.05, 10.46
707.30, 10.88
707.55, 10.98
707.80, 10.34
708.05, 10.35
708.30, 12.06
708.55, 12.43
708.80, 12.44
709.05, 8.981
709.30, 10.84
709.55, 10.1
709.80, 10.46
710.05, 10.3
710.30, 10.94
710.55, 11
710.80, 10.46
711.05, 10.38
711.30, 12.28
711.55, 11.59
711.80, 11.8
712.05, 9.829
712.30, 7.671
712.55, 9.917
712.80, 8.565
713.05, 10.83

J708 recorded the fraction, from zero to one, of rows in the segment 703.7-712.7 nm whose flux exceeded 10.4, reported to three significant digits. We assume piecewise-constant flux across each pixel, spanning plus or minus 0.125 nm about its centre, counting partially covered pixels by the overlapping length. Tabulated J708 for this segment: 0.528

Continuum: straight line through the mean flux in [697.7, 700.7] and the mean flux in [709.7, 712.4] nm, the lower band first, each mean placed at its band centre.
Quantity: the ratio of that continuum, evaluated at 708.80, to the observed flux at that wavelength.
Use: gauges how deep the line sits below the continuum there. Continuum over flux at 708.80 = 0.84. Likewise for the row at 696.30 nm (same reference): 0.74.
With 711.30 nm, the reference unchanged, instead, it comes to 0.87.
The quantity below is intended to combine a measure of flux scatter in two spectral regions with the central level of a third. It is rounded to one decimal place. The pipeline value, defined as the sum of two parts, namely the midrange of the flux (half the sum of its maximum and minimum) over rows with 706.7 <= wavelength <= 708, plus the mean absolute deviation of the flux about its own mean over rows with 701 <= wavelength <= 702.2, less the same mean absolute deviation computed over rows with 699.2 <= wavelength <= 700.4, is 11.0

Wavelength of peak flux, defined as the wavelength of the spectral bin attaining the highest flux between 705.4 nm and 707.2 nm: 705.80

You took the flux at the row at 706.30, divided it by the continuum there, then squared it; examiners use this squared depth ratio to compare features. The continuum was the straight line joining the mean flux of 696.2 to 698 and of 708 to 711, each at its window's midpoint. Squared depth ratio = 0.82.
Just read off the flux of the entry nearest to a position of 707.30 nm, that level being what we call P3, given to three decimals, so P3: 10.880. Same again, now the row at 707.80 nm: 10.340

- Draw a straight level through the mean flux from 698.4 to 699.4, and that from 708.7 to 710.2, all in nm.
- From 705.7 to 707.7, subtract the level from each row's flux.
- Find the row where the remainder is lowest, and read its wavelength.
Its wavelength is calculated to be 706.55 nm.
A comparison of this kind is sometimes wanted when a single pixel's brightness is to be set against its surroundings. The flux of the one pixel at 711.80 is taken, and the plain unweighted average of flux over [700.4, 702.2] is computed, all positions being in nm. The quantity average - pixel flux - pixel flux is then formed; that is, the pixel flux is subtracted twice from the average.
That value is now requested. -13.2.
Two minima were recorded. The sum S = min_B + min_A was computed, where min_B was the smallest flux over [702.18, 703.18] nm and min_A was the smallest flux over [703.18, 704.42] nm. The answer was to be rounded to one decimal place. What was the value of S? 19.1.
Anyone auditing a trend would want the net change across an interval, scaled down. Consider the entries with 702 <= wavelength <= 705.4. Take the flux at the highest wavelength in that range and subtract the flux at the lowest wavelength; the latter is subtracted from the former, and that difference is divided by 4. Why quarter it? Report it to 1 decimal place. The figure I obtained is -0.2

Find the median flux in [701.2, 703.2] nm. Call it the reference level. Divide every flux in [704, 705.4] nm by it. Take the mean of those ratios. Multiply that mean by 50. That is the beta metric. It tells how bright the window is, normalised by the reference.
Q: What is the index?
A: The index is 45.8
